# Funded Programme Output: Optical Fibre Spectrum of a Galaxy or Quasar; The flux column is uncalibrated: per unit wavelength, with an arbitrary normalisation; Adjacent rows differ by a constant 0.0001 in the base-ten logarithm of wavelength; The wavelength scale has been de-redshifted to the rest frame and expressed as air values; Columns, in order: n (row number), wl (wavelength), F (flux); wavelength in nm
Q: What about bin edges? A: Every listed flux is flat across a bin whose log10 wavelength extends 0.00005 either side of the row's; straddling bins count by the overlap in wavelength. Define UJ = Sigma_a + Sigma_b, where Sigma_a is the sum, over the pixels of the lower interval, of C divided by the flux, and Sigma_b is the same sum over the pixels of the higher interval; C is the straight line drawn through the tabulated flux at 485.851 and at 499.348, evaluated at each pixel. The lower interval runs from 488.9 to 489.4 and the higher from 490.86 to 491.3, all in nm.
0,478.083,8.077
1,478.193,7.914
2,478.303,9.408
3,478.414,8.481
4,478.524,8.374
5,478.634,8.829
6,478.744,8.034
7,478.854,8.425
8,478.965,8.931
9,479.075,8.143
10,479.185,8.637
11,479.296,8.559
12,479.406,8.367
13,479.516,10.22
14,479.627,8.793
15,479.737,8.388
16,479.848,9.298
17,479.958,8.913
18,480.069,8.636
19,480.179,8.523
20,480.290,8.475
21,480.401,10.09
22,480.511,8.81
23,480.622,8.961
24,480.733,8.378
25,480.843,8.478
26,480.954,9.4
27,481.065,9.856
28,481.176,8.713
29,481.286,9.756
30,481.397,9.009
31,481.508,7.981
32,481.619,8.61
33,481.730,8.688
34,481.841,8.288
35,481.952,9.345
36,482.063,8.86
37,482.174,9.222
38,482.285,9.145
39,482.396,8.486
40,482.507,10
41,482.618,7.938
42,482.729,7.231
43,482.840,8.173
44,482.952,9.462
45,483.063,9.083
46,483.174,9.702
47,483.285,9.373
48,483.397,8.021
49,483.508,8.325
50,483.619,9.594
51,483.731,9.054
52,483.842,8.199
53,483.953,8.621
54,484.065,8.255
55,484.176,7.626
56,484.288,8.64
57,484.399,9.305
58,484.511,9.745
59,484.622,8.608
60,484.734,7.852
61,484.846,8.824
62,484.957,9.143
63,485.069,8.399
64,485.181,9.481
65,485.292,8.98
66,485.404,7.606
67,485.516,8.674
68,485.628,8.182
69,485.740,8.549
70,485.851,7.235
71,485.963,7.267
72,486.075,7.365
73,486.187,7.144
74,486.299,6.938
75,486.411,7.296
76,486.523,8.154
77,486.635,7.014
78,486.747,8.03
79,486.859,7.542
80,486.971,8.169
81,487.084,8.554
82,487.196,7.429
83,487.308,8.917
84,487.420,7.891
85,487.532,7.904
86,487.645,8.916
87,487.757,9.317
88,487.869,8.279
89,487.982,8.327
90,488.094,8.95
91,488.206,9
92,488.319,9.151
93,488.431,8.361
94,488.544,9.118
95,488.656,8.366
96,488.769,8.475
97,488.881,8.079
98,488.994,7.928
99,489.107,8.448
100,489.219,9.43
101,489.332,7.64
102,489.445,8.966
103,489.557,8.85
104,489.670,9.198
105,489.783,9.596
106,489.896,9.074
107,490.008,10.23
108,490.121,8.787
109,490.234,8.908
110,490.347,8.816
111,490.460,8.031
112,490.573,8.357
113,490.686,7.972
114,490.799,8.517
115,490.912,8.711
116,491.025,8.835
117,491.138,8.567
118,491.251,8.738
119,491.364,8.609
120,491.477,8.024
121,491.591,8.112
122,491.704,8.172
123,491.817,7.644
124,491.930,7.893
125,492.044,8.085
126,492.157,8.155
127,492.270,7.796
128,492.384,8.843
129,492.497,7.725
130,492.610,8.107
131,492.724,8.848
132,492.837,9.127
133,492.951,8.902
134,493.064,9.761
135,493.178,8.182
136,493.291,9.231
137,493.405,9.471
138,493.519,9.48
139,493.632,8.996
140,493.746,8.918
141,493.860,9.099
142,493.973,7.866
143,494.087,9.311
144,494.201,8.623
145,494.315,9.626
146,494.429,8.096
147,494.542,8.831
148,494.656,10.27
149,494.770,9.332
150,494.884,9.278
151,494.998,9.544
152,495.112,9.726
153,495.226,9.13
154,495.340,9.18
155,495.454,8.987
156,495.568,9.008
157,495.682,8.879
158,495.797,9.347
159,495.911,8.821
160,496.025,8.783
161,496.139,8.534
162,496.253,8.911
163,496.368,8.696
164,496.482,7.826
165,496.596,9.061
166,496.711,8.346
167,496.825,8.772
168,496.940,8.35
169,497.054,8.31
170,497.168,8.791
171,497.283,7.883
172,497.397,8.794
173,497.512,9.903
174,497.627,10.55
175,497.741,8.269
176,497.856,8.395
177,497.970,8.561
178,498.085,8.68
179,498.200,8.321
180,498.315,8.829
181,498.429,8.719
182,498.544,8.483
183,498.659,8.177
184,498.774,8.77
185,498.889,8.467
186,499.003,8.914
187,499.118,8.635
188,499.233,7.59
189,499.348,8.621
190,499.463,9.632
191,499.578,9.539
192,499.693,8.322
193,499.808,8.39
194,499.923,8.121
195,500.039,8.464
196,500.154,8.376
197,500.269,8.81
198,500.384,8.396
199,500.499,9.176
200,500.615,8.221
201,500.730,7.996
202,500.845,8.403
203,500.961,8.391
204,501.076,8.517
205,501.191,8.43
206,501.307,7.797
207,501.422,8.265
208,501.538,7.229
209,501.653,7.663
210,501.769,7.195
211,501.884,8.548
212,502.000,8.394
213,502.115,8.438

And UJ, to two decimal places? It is 7.22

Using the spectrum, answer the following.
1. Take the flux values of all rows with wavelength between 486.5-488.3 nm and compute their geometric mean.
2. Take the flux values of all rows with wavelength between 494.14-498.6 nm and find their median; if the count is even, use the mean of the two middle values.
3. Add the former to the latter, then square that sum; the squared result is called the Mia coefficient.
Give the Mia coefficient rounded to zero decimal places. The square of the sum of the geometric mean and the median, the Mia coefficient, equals 291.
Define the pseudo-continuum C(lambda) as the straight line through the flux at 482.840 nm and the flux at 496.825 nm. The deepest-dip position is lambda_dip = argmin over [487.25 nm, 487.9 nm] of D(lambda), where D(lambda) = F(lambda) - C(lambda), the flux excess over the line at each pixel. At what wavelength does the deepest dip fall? 487.420 nm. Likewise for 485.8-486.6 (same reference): 486.299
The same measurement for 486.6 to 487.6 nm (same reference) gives 486.635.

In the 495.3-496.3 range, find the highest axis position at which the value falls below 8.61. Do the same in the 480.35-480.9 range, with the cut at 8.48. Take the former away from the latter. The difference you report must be -15.30 nm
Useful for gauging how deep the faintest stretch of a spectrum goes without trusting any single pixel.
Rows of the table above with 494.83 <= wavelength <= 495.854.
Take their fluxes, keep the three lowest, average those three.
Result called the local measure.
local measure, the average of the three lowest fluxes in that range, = 8.96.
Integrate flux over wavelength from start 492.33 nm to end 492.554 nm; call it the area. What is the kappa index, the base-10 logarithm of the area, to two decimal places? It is 0.27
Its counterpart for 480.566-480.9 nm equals 0.46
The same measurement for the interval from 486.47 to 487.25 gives 0.79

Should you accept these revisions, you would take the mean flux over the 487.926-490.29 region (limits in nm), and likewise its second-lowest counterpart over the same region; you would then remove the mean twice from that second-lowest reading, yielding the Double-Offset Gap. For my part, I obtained -9.7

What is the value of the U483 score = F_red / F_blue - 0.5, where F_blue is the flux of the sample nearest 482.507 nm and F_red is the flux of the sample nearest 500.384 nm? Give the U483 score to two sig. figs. 0.34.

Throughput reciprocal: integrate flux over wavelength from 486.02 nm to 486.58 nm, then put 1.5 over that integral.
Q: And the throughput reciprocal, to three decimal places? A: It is 0.363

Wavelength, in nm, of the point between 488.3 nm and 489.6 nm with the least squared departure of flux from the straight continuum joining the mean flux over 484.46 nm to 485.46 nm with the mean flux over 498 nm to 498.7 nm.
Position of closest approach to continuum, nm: 489.557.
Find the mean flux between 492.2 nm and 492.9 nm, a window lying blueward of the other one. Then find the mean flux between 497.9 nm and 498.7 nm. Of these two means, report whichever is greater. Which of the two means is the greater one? 8.54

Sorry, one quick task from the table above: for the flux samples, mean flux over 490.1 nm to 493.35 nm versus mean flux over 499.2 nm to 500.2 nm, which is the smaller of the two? 8.46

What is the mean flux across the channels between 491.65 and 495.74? 8.8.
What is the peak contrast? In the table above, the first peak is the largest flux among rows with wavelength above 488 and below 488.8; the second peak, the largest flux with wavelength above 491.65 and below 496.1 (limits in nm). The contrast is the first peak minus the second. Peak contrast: -1.1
